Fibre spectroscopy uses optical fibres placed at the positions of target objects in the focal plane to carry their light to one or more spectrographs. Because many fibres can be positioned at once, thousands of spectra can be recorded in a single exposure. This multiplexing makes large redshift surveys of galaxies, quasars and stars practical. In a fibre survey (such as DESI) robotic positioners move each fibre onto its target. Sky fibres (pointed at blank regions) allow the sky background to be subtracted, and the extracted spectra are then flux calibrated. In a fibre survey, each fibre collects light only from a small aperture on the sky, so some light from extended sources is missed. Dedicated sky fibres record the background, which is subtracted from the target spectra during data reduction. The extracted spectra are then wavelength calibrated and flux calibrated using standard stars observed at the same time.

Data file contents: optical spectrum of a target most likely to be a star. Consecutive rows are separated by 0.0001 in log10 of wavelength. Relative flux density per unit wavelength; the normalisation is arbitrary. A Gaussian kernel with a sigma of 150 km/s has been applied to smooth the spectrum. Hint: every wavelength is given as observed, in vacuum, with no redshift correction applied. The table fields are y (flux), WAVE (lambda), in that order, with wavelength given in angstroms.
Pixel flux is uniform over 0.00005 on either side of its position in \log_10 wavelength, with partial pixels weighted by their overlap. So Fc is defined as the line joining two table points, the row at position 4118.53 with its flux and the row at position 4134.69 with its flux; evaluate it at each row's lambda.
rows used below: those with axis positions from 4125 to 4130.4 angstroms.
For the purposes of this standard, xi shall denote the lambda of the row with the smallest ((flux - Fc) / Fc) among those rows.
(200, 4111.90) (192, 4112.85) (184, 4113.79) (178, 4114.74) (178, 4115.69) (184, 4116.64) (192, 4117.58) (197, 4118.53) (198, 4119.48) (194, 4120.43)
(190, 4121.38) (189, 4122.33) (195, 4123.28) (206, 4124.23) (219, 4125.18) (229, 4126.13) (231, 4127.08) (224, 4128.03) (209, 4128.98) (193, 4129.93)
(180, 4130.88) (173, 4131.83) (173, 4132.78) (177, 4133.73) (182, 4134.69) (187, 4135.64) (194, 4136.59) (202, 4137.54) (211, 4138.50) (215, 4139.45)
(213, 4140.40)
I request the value 4129.93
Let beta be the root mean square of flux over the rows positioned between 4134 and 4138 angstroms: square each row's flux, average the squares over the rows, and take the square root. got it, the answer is 191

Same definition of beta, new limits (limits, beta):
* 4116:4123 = 192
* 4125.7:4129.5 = 223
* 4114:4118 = 183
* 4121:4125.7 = 200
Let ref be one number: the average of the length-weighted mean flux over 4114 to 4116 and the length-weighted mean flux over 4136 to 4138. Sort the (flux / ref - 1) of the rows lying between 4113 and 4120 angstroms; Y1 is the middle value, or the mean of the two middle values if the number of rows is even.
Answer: -0.02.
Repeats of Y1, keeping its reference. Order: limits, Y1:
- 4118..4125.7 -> 0.04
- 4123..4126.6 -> 0.13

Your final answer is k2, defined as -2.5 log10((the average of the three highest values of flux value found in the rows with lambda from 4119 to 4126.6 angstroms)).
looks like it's -5.85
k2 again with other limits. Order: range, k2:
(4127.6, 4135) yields -5.80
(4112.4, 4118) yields -5.69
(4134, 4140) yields -5.80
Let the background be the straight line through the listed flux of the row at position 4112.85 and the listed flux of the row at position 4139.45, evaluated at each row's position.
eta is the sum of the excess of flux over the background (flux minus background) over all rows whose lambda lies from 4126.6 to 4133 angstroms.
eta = -64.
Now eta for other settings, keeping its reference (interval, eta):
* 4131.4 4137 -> -177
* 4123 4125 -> -2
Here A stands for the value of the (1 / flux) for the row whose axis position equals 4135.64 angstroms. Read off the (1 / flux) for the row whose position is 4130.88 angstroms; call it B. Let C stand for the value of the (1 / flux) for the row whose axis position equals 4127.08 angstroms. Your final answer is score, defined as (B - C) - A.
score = -0.0041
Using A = 0.0053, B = 0.0056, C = 0.0043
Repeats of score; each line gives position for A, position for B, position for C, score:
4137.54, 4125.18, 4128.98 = -0.0052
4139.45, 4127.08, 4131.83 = -0.0061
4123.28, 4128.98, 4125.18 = -0.0049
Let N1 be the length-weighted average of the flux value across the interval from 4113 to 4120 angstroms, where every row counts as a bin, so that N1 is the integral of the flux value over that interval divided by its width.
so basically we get 188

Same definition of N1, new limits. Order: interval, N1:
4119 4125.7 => 199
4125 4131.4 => 212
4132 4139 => 189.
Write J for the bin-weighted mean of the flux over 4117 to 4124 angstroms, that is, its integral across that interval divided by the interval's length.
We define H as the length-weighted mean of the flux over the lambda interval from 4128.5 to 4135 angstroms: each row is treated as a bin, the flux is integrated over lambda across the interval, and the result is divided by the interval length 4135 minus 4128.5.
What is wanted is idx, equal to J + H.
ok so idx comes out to 378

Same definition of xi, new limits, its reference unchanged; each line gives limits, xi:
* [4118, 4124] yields 4122.33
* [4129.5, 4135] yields 4131.83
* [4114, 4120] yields 4114.74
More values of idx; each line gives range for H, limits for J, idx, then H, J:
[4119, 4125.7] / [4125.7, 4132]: 406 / 199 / 207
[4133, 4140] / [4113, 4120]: 382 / 195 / 188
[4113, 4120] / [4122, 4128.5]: 401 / 188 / 214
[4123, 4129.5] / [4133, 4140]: 411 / 217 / 195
